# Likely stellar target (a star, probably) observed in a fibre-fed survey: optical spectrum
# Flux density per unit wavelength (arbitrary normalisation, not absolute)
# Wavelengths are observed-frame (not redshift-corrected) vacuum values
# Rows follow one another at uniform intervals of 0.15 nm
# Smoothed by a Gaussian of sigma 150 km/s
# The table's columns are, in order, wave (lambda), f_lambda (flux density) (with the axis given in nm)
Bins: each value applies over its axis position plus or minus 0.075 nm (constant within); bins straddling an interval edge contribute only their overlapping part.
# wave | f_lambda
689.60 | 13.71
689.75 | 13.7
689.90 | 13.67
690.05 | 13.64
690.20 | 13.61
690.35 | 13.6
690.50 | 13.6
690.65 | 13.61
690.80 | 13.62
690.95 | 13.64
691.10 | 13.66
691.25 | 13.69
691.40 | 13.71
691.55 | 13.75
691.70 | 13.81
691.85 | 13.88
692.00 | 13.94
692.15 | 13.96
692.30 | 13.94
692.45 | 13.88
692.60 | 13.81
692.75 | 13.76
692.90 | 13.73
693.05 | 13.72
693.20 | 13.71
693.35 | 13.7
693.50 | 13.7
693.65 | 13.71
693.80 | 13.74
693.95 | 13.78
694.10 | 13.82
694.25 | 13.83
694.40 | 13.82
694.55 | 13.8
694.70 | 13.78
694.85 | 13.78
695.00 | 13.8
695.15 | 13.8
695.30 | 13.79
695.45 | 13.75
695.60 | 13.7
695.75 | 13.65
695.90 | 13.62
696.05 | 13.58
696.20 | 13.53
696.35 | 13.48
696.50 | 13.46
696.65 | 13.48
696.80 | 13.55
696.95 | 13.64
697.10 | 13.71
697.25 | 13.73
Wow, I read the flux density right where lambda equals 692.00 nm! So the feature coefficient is 13.94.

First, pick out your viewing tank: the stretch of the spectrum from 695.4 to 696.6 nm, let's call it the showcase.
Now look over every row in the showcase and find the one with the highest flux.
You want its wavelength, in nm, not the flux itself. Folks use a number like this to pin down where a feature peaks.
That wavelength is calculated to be 695.45 nm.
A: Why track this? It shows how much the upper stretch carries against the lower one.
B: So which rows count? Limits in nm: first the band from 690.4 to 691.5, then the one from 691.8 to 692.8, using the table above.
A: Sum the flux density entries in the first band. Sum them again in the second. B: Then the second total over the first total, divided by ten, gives 0.102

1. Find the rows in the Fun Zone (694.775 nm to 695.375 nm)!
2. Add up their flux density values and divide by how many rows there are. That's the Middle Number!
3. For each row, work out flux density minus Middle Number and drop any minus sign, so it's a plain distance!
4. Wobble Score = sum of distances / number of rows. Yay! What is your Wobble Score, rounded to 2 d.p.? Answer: 0.01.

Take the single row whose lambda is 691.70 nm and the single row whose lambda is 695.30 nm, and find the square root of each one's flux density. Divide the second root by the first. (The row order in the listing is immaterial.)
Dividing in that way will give 1.00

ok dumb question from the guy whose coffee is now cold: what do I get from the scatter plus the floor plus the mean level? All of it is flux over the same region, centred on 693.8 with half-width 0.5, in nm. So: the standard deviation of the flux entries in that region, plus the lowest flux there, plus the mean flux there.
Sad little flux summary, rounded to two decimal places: 27.51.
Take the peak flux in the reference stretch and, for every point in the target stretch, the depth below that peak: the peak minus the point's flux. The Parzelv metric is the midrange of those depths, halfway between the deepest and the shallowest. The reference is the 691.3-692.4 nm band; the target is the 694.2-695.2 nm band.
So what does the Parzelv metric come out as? 0.155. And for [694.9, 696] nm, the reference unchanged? 0.250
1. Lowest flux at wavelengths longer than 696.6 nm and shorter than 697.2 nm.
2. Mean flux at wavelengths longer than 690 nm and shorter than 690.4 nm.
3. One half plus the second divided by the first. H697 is 1.51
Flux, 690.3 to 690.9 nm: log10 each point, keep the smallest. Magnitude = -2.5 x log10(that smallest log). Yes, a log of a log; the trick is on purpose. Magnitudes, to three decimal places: -0.136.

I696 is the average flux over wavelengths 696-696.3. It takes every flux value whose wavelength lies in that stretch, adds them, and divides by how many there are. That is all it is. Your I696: 13.55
